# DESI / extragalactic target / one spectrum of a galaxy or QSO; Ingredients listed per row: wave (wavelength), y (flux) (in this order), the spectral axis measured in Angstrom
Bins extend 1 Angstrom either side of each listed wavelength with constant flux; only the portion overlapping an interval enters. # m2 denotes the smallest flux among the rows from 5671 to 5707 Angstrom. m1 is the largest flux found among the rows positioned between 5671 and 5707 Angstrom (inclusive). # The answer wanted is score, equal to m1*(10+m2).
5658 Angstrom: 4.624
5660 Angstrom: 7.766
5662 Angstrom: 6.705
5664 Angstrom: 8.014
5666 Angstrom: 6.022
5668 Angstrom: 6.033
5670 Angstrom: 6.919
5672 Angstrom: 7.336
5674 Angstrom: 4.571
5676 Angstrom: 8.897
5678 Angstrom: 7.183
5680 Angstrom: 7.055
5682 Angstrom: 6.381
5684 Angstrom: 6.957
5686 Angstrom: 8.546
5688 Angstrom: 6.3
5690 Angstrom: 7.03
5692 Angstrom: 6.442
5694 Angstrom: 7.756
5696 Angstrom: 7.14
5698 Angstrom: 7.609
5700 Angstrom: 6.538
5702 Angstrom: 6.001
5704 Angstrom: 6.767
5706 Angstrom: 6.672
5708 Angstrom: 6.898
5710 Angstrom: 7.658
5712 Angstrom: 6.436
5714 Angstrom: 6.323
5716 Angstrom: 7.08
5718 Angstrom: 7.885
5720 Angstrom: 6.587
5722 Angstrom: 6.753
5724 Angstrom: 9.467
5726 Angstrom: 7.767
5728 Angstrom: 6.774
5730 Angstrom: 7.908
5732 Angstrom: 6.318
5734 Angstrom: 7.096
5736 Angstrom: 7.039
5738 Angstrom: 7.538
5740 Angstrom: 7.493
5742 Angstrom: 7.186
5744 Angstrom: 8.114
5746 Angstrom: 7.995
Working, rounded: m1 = 8.897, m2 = 4.571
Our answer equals 130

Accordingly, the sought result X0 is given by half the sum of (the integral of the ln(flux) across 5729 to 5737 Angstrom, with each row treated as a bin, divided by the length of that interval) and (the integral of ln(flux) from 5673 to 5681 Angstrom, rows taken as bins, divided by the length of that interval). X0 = 1.93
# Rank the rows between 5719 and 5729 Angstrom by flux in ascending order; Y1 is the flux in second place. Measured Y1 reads 6.753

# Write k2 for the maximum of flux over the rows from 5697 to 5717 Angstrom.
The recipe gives 7.658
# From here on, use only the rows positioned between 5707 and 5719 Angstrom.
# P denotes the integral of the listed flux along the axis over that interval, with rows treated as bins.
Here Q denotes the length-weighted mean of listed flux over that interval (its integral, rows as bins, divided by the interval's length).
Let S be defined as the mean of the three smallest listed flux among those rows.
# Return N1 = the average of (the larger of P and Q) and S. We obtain 45.6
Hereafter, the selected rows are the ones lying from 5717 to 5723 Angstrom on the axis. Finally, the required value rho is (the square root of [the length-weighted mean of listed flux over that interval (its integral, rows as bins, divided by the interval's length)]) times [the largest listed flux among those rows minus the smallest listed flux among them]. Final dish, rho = 3.5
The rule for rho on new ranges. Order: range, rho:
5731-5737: 2.0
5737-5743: 1.0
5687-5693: 1.9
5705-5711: 2.6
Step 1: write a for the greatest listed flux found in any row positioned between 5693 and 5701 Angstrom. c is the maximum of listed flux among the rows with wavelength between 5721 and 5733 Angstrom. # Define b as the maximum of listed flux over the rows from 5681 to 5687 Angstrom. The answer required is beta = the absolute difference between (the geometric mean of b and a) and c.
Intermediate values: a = 7.756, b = 8.546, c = 9.467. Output 1.3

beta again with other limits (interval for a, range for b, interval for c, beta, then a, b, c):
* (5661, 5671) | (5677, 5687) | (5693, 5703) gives 0.5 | 8.014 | 8.546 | 7.756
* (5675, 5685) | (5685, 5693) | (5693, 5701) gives 1.0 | 8.897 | 8.546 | 7.756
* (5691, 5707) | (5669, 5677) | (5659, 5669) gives 0.3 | 7.756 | 8.897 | 8.014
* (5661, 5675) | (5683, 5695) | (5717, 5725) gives 1.2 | 8.014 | 8.546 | 9.467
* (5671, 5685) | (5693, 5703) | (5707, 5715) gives 0.6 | 8.897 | 7.756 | 7.658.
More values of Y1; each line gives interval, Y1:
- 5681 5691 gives 6.381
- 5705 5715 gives 6.436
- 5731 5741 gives 7.039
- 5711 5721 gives 6.436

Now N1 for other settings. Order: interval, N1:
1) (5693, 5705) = 45.0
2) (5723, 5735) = 48.7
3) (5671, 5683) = 44.4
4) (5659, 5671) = 44.6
